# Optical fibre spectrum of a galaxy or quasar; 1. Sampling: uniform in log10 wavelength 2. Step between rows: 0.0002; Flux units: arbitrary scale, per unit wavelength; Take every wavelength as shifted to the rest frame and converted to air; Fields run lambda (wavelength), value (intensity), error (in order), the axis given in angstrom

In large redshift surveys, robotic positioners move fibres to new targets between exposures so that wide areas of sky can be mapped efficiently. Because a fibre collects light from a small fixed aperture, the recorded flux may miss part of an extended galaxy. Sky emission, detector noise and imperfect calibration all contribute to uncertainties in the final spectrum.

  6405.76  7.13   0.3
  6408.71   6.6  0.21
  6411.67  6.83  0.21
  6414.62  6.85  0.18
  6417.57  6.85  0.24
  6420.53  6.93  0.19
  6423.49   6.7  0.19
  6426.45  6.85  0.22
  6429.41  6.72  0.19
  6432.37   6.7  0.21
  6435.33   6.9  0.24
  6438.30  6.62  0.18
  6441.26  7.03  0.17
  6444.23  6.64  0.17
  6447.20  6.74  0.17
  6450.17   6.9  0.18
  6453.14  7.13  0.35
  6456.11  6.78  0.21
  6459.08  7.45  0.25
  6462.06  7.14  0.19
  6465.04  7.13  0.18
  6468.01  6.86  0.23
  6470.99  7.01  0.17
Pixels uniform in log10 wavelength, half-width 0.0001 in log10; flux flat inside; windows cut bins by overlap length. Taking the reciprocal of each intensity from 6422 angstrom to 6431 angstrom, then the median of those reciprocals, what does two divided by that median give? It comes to 13.4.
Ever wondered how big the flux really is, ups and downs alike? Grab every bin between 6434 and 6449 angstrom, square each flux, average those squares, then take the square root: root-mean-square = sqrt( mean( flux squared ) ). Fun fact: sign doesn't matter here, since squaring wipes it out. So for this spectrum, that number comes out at 6.79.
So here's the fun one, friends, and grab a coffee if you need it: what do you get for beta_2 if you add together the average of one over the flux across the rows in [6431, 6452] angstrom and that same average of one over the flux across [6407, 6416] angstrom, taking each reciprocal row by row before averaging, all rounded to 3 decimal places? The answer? 0.295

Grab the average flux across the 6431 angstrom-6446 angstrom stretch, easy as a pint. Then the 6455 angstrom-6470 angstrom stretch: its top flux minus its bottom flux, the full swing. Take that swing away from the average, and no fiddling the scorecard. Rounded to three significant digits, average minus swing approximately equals 6.11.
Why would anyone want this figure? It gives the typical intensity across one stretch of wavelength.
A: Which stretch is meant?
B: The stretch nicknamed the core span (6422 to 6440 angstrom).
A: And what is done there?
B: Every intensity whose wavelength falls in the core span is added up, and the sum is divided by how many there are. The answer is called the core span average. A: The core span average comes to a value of 6.75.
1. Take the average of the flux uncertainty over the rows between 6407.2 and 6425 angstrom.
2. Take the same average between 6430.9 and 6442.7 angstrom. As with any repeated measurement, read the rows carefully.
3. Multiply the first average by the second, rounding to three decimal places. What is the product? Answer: 0.041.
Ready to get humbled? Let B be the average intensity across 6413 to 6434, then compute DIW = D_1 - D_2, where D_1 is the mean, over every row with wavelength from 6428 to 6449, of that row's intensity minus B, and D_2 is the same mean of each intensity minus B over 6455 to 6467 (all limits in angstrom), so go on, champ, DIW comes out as -0.36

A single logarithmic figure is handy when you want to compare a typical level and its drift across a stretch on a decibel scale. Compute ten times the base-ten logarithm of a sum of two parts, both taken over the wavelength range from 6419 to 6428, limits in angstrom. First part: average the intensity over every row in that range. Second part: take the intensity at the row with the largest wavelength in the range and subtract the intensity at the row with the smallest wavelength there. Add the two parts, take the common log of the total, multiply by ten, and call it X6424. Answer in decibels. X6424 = 8.29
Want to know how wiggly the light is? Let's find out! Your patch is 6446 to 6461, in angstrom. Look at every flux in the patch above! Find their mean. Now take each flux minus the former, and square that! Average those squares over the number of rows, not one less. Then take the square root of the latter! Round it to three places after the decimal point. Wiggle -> 0.263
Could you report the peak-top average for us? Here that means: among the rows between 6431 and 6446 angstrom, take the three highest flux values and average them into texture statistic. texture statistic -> 6.88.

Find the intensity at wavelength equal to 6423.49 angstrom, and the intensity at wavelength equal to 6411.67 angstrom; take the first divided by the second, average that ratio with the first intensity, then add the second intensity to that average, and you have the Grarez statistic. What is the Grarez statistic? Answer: 10.67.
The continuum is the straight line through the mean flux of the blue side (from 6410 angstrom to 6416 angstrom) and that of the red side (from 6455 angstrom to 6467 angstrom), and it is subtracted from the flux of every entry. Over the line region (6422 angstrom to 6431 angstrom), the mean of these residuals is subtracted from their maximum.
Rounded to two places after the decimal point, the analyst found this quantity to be 0.09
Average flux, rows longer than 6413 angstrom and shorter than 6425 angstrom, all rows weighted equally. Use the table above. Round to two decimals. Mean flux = 6.83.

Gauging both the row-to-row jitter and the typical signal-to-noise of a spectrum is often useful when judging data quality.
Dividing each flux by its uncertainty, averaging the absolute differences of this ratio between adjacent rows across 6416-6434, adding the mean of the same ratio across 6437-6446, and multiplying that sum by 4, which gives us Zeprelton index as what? 173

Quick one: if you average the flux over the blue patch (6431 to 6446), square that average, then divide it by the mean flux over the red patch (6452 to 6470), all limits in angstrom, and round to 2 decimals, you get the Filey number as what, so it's 6.49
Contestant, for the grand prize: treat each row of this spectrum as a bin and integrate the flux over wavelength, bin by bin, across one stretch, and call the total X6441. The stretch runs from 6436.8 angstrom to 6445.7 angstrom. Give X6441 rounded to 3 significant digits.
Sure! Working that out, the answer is 60.2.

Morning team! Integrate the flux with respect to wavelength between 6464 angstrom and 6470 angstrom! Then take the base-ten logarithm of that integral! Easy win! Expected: 1.62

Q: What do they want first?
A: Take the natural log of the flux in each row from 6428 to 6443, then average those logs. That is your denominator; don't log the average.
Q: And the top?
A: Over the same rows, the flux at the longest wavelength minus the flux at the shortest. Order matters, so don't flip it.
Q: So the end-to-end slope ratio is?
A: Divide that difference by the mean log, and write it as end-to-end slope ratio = 0.16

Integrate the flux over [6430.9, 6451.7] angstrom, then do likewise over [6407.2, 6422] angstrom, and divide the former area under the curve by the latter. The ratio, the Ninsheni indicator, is 1.4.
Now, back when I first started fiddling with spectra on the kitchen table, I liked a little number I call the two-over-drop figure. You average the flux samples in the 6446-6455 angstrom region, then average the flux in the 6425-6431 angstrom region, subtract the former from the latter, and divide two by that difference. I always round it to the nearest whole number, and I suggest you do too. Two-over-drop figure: -14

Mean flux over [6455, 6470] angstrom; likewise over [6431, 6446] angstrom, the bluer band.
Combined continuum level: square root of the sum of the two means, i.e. 3.722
